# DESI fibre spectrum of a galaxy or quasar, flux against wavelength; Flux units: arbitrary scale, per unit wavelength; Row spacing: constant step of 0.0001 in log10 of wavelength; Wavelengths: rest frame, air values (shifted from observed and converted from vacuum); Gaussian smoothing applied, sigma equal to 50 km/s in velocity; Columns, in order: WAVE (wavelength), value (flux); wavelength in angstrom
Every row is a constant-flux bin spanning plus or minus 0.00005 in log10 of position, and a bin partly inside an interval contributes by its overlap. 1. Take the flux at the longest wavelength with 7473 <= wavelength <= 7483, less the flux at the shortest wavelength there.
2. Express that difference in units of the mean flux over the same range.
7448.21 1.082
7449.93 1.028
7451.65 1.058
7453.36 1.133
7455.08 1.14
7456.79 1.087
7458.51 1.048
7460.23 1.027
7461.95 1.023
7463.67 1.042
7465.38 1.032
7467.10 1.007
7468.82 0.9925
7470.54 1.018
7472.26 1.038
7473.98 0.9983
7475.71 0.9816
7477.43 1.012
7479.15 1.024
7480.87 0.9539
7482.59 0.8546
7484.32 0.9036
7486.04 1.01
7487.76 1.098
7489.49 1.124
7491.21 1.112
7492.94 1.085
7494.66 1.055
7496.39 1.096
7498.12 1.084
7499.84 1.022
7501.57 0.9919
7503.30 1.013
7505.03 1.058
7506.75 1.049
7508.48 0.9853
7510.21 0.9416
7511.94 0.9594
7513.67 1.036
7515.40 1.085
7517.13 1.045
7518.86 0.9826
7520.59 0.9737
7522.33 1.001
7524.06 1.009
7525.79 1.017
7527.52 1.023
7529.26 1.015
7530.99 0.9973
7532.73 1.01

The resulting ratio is -0.15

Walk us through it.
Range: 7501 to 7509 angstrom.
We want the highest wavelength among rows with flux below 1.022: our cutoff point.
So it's 7508.48 angstrom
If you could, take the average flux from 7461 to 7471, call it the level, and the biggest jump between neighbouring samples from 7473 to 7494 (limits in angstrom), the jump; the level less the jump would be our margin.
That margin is 0.913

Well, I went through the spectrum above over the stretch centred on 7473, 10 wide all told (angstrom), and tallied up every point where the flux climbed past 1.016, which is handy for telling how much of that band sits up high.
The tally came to 2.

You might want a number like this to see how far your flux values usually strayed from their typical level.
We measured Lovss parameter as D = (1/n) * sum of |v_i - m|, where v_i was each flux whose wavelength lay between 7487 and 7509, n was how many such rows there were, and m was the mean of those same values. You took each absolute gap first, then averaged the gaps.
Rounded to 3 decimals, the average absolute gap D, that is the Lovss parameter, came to 0.037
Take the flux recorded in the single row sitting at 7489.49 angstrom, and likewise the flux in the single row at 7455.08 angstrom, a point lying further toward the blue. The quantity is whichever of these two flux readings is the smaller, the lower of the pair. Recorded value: 1.12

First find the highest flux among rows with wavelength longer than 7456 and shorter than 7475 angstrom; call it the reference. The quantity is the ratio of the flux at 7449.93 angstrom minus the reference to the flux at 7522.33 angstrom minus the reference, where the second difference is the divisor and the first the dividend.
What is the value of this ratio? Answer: 0.69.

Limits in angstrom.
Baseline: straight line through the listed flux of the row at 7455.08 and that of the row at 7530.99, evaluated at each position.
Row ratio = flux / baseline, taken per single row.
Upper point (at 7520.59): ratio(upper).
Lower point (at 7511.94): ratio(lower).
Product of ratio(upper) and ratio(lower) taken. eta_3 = 0.889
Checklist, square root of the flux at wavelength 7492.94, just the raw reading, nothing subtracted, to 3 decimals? 1.042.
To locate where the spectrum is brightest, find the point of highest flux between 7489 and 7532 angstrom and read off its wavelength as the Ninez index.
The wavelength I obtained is 7489.49 angstrom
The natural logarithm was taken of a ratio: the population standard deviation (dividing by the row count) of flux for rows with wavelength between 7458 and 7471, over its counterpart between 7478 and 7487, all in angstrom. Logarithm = -1.3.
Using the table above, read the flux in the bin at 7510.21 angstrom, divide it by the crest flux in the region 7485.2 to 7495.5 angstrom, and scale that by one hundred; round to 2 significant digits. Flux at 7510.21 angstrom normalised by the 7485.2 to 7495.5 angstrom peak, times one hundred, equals 84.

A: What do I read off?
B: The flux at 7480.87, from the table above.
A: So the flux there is 0.9539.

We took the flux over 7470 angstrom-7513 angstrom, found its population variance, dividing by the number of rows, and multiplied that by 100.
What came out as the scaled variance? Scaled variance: 0.4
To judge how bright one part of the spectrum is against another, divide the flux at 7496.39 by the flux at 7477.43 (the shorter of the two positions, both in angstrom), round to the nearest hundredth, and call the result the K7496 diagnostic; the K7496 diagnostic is 1.08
